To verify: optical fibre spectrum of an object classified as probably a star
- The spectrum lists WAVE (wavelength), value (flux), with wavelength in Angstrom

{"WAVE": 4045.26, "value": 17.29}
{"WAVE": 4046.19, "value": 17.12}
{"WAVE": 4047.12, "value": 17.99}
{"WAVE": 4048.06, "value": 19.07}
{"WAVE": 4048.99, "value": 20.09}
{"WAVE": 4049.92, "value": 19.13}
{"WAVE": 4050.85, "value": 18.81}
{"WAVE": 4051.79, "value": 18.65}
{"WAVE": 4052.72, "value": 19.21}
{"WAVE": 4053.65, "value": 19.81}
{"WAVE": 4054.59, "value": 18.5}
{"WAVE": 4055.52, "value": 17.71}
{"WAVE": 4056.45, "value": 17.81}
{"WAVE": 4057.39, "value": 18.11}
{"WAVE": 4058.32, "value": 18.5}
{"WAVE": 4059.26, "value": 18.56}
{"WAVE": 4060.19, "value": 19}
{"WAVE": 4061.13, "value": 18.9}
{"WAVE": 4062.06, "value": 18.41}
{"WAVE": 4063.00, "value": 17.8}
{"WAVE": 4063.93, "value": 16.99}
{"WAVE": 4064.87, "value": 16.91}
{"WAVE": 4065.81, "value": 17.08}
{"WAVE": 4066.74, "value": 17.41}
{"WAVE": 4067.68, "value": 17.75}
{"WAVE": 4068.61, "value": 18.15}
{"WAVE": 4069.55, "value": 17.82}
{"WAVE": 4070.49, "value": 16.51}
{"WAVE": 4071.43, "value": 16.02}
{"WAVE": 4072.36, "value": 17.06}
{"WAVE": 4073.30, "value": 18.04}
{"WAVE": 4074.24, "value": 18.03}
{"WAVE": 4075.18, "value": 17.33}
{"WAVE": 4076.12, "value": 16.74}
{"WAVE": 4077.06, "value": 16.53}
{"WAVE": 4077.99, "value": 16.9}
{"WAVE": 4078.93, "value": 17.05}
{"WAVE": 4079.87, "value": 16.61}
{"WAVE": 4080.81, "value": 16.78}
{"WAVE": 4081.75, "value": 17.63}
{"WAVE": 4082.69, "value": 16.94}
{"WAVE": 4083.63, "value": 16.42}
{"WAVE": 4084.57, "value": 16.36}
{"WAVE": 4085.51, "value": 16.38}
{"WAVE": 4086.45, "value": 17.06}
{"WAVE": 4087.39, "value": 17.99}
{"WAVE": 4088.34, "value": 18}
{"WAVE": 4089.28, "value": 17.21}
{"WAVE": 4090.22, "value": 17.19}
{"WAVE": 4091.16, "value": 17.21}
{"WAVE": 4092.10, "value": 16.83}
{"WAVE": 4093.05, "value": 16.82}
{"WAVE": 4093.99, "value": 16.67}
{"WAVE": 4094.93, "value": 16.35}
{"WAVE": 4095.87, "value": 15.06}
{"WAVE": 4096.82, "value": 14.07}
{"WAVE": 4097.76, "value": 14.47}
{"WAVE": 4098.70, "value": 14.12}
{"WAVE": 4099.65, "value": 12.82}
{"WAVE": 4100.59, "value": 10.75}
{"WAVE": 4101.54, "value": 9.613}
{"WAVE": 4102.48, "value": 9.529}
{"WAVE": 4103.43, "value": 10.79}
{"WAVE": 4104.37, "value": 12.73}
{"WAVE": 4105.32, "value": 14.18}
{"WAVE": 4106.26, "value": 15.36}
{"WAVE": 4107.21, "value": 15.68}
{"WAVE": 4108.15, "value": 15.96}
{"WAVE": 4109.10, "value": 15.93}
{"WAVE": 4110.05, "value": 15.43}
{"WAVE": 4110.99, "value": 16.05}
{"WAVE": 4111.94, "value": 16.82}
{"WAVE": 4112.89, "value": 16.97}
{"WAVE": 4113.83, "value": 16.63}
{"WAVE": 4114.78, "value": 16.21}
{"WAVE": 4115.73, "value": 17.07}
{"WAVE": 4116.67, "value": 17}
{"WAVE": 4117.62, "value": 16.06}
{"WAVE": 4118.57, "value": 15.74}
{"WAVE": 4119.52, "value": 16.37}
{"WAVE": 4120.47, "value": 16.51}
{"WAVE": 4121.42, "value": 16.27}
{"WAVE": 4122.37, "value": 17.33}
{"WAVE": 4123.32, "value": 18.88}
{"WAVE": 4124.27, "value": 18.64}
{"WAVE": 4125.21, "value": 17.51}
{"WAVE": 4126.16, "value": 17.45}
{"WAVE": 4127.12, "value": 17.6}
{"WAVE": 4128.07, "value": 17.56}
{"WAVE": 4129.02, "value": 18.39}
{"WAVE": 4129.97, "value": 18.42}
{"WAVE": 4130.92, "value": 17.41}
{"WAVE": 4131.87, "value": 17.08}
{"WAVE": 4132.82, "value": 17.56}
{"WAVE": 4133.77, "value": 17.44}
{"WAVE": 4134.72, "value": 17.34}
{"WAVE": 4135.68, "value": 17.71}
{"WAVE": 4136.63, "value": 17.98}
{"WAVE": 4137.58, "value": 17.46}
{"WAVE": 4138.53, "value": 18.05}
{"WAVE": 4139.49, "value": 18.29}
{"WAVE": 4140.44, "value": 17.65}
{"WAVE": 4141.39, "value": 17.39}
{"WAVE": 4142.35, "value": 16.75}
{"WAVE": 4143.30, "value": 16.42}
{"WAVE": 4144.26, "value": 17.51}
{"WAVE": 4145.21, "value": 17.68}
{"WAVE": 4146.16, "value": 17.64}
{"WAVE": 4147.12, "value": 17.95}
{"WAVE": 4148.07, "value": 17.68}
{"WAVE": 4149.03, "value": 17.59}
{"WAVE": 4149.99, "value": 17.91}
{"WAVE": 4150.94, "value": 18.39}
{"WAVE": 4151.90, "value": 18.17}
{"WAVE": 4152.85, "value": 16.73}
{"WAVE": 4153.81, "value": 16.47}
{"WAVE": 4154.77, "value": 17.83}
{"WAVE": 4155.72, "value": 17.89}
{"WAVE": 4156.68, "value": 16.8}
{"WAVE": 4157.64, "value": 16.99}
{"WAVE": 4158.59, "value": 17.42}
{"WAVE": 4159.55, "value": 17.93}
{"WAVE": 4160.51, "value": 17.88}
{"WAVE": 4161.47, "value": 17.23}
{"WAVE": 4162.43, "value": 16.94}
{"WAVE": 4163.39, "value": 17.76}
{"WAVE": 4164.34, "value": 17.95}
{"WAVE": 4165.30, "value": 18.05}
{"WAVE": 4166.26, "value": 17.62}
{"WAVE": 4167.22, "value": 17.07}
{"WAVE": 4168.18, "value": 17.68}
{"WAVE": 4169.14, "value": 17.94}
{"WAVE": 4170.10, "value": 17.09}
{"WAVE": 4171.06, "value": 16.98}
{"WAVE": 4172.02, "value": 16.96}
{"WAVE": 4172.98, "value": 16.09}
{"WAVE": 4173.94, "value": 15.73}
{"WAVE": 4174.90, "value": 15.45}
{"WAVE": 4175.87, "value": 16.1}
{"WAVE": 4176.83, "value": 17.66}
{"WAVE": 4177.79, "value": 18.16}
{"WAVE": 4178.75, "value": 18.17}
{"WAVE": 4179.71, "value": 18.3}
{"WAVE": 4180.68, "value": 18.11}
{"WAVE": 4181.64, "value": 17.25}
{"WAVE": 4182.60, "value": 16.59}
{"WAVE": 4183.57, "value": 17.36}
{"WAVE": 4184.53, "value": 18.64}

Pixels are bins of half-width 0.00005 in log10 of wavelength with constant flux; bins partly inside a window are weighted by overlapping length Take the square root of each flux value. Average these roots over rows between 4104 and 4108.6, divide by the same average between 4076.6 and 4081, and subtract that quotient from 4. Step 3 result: 3.06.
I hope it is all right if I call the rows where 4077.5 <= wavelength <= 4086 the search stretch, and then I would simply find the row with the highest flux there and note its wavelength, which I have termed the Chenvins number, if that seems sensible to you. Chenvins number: 4081.75 Angstrom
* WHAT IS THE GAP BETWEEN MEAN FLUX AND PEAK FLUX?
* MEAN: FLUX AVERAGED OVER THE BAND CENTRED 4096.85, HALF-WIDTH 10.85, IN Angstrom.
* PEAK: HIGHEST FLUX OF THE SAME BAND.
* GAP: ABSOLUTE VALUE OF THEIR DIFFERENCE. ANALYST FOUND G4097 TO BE 3.20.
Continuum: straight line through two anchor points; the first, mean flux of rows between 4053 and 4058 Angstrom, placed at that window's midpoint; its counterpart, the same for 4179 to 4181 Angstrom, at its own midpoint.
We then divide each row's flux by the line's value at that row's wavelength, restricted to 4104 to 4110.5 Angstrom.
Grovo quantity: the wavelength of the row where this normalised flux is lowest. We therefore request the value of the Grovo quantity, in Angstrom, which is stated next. 4104.37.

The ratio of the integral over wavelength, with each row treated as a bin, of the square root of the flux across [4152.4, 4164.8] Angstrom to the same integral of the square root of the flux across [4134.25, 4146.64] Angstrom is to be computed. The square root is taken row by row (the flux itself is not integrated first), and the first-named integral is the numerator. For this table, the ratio 1.00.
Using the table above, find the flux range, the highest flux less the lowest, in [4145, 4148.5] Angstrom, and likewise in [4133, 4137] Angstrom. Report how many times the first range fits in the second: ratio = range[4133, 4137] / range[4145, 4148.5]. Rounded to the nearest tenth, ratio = 2.1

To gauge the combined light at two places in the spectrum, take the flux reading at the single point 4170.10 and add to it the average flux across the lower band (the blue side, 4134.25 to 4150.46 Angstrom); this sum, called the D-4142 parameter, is 34.7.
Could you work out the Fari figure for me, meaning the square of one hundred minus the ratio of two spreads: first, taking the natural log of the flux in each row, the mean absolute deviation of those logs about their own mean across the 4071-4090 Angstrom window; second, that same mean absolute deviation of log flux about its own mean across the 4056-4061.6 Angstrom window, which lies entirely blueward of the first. 9701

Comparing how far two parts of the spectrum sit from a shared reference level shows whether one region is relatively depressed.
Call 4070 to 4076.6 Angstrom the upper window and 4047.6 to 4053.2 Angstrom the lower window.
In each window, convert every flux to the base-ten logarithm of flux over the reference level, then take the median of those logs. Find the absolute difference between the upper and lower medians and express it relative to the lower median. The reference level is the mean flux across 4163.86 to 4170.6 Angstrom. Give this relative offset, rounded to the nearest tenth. 1.4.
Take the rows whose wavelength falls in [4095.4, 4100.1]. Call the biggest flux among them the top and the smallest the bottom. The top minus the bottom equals 2.2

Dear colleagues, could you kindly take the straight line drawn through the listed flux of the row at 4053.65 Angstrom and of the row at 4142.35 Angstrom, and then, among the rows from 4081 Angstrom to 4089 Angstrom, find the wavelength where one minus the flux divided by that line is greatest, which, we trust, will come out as 4084.57 Angstrom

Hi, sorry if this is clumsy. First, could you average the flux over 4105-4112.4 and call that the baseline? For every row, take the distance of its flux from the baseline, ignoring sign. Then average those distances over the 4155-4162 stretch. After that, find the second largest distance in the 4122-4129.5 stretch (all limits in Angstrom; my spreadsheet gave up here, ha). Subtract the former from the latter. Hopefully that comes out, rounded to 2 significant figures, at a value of 1.2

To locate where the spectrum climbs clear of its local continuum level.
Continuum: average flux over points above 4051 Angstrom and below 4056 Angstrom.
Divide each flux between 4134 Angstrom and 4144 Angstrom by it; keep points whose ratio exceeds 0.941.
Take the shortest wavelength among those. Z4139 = 4135.68 Angstrom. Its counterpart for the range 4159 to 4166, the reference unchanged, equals 4159.55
